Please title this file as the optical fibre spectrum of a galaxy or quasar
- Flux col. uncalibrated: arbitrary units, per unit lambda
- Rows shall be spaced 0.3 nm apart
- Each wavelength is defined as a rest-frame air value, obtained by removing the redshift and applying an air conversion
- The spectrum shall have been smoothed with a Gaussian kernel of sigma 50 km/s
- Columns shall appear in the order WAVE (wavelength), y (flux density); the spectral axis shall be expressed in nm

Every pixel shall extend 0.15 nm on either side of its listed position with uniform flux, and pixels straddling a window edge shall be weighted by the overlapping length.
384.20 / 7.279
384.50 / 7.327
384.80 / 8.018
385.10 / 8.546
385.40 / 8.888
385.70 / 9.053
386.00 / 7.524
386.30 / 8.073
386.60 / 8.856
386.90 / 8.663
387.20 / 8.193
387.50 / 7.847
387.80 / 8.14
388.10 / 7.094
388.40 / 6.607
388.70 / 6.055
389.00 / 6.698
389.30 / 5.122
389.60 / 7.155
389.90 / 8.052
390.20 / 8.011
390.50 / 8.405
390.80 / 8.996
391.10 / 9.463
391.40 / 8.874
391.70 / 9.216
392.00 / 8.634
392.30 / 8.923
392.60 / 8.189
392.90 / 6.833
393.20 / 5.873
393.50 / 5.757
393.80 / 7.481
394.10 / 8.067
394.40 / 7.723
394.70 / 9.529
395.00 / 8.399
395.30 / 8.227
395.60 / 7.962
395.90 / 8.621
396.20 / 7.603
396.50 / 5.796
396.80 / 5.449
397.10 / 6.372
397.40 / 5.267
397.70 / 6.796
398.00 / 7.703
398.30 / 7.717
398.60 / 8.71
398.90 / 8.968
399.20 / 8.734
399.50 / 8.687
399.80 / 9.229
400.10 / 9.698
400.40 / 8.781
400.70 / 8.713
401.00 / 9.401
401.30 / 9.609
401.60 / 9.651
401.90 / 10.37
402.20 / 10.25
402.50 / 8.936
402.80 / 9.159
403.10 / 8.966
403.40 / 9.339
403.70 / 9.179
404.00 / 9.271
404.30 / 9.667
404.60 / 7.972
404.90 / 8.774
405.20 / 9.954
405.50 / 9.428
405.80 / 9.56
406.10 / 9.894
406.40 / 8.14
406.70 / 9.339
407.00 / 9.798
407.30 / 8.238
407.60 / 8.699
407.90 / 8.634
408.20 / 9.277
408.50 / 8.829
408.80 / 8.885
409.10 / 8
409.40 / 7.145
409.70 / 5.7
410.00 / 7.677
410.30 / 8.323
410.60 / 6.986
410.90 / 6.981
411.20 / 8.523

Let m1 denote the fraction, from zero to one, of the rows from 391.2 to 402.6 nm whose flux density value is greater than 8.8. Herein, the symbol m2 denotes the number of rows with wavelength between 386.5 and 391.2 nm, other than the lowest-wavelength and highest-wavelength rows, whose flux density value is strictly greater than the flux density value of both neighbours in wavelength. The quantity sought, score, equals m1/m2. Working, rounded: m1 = 0.34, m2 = 3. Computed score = 0.11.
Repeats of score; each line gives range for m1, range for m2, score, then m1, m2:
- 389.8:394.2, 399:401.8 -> 0.33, 0.33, 1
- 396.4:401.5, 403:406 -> 0.10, 0.29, 3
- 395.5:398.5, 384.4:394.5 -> 0.00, 0.00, 9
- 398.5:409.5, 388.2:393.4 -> 0.13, 0.65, 5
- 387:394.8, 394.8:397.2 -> 0.23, 0.23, 1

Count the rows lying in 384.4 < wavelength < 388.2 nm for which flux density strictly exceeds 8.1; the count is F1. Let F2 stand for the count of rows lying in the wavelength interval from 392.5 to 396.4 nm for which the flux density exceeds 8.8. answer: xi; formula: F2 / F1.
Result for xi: 0.1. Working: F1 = 7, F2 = 1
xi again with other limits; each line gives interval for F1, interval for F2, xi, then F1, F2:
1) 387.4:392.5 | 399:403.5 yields 1.4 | 8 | 11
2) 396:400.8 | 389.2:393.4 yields 0.6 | 8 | 5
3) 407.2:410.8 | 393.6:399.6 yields 0.3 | 7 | 2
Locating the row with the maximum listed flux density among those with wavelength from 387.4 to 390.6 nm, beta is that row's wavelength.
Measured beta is 390.50 nm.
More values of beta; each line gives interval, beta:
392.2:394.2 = 392.30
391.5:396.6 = 394.70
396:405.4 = 401.90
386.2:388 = 386.60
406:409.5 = 406.10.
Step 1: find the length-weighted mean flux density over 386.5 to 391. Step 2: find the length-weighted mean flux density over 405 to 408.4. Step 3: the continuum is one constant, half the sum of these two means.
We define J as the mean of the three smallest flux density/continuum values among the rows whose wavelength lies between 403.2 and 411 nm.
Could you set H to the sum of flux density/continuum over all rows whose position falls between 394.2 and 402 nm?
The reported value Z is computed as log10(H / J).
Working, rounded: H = 25.5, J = 0.782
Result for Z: 1.51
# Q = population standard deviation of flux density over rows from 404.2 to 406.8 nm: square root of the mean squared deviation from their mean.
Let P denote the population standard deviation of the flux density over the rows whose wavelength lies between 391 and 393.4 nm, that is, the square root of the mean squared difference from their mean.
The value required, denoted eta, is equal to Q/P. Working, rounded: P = 1.18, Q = 0.7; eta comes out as 0.6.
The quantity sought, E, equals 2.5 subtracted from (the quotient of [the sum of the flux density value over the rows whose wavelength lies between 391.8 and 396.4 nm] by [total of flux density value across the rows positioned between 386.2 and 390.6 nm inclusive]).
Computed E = -1.46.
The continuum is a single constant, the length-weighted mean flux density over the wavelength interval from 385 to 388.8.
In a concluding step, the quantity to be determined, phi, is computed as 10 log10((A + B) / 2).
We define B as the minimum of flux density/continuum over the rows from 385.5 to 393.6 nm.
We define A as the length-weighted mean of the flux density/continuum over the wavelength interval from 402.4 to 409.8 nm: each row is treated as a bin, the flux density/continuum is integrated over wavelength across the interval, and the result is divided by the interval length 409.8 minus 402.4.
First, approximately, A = 1.11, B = 0.64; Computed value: -0.6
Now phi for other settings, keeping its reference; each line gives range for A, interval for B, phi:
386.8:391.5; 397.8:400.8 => -0.2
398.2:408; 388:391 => -0.5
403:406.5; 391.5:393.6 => -0.3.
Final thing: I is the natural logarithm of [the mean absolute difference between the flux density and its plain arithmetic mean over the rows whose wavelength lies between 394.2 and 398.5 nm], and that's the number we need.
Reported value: 0.0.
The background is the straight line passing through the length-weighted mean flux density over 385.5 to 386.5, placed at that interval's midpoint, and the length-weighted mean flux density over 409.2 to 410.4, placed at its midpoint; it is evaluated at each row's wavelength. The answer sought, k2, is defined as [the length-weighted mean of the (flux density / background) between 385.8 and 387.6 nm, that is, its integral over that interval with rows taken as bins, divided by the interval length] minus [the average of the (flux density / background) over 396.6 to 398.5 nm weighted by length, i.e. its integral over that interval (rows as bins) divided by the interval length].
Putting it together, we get 0.15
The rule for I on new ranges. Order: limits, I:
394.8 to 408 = -0.1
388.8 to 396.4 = -0.1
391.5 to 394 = 0.1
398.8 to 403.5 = -0.9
